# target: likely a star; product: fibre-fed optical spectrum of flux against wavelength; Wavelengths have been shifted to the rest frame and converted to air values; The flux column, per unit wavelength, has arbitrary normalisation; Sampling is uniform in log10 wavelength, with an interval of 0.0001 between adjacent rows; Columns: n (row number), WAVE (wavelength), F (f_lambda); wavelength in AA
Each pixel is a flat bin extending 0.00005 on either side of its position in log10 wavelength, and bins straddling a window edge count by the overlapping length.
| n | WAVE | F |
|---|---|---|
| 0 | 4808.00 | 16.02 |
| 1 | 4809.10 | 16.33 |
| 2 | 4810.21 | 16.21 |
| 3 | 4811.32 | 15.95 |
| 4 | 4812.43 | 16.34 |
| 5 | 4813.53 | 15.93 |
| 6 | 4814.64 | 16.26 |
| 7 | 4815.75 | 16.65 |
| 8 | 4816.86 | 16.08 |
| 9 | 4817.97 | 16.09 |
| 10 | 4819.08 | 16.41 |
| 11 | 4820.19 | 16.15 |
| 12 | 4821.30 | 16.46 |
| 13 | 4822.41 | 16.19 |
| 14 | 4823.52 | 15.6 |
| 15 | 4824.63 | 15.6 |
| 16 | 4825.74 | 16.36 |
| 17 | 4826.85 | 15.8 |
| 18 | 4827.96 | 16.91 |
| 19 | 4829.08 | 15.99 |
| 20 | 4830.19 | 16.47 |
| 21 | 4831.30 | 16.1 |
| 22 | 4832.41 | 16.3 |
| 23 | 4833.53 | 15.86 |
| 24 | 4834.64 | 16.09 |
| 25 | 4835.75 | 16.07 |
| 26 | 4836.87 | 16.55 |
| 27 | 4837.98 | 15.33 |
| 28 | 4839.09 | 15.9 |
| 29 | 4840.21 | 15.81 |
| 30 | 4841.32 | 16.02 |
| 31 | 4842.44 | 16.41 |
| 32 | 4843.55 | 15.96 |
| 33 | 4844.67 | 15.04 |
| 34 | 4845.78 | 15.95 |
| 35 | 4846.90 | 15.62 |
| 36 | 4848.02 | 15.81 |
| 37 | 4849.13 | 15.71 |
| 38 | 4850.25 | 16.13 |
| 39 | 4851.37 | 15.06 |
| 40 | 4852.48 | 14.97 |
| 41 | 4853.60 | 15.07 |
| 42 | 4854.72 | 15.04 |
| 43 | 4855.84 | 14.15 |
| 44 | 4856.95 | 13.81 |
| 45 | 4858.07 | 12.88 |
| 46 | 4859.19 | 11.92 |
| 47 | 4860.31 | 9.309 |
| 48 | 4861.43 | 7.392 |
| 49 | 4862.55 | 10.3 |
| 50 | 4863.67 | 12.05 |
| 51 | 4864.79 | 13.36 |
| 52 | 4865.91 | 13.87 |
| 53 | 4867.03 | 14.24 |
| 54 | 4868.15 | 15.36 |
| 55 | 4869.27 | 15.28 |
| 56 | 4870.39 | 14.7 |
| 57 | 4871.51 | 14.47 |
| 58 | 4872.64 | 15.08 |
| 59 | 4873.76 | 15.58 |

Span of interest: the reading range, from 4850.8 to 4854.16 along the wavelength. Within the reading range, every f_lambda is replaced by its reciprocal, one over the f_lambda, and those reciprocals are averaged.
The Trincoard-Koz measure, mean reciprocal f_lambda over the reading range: 0.0665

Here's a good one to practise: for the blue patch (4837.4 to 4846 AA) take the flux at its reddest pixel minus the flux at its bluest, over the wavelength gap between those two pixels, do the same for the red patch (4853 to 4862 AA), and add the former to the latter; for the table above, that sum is -0.90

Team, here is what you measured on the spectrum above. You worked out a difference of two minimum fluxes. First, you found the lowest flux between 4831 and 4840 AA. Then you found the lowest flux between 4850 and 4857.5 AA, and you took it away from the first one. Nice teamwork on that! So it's 2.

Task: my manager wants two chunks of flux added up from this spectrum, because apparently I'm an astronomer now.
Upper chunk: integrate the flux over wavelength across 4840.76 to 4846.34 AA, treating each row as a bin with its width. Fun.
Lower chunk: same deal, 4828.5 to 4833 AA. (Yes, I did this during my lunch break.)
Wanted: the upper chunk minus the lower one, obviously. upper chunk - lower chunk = 16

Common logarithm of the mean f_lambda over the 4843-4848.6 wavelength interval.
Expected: 1.20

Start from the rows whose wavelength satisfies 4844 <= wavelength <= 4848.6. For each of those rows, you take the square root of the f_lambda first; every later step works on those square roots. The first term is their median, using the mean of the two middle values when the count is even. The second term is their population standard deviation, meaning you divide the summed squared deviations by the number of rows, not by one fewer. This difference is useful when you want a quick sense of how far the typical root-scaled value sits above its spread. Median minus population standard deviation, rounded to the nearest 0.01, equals 3.92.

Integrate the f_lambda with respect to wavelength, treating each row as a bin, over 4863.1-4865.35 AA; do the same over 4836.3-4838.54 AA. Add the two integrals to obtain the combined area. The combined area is 64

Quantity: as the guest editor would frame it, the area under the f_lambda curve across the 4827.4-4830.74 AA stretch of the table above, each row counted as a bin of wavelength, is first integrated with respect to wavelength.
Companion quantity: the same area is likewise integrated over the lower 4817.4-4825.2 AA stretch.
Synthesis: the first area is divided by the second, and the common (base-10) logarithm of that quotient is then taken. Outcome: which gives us -0.36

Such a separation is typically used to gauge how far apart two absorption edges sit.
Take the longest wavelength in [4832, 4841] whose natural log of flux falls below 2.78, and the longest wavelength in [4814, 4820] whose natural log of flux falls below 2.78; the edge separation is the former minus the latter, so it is 22.2 AA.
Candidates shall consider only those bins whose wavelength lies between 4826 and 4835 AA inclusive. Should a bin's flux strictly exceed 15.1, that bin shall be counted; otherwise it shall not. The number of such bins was 8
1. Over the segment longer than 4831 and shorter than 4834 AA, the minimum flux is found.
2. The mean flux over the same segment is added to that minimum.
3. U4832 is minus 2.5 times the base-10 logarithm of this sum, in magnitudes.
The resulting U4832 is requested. -3.76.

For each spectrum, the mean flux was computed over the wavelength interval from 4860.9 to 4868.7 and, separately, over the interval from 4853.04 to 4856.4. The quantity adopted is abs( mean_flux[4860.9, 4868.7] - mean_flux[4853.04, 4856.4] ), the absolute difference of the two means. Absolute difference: 2.4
